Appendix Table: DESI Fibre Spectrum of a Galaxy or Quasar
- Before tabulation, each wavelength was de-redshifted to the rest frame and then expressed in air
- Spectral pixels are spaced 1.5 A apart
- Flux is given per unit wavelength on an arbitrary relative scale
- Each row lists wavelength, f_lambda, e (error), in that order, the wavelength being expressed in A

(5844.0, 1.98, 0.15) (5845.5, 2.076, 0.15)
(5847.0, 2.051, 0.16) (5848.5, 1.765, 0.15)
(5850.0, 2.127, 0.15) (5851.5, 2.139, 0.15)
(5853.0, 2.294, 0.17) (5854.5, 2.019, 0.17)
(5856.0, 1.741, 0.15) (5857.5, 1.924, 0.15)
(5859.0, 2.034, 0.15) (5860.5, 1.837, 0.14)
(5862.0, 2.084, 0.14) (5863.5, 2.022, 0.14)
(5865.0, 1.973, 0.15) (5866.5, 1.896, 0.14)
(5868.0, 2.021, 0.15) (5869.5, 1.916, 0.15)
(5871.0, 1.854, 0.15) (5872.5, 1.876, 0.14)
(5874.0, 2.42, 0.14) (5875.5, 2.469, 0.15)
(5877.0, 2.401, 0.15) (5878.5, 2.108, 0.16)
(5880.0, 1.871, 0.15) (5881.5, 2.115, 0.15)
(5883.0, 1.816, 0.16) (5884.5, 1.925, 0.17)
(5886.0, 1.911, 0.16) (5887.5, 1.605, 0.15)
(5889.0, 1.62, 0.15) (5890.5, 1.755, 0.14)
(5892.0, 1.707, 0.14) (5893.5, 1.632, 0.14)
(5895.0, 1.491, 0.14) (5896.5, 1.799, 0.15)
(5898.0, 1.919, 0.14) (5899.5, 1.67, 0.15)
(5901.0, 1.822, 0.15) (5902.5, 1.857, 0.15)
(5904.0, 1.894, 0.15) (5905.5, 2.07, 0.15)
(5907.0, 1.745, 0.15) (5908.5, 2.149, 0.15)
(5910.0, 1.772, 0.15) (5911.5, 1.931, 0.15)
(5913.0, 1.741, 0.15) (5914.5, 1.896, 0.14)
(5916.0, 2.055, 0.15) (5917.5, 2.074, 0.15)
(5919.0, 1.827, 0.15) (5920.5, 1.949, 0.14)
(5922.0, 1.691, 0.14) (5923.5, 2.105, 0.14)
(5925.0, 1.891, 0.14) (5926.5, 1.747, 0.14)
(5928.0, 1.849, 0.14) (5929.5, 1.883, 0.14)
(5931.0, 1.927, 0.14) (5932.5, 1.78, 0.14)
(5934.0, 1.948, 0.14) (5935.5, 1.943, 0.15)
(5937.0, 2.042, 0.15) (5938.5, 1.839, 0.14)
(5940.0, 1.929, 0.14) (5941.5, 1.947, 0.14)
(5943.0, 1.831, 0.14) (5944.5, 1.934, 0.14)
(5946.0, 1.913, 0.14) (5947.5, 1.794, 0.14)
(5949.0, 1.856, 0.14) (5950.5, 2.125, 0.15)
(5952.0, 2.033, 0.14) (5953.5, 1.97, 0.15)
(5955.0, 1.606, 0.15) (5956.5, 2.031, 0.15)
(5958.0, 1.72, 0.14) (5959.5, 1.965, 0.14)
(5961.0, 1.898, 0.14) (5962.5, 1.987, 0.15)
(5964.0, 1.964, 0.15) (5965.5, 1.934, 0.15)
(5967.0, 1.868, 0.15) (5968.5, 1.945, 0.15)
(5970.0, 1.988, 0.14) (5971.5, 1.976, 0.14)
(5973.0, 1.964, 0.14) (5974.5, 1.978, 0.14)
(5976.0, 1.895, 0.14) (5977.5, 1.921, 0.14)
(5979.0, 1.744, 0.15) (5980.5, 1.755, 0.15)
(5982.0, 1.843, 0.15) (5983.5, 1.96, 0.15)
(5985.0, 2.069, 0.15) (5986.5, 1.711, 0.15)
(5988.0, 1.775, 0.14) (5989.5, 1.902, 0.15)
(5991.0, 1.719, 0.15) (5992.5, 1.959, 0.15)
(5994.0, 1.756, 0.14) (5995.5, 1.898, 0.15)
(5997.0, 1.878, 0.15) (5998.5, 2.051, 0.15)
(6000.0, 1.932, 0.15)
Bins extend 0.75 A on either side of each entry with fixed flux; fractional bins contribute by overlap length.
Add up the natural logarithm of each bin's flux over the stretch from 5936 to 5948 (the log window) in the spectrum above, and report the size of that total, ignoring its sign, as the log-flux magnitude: 5.14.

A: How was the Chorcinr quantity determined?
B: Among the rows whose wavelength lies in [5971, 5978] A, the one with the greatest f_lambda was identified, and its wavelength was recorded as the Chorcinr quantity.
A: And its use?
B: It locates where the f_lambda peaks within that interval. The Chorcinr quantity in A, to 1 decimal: 5974.5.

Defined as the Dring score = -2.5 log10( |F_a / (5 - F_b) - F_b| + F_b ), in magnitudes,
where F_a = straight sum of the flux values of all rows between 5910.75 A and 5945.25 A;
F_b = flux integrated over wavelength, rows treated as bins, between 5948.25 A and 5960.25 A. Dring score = -4.2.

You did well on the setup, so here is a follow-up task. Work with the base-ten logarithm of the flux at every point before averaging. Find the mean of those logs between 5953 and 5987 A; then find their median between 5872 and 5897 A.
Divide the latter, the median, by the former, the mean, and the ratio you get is 0.98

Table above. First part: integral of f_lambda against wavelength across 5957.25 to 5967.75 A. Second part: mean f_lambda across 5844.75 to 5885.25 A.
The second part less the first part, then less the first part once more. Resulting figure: -38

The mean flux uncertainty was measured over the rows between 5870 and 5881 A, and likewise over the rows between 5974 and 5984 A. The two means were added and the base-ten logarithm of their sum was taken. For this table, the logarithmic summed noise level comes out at -0.531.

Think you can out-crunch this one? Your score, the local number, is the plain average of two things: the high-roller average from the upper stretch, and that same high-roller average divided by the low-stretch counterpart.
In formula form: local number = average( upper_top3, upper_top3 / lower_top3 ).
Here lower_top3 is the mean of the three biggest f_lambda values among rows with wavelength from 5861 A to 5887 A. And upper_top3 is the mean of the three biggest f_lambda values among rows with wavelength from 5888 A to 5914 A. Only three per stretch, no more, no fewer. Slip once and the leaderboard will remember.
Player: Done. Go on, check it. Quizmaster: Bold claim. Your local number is 1.45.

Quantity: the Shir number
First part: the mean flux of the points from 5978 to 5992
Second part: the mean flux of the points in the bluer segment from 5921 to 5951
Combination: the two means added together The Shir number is 3.73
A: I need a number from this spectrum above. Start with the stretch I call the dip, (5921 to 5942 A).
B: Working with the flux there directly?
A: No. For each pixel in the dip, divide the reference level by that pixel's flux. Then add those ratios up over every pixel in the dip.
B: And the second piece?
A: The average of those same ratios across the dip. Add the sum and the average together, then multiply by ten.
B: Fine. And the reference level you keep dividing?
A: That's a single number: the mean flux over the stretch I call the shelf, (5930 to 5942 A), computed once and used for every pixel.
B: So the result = 152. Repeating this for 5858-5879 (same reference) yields 141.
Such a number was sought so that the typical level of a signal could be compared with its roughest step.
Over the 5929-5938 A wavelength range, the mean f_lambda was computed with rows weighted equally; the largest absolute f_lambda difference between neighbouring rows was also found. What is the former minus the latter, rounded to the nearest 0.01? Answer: 1.75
